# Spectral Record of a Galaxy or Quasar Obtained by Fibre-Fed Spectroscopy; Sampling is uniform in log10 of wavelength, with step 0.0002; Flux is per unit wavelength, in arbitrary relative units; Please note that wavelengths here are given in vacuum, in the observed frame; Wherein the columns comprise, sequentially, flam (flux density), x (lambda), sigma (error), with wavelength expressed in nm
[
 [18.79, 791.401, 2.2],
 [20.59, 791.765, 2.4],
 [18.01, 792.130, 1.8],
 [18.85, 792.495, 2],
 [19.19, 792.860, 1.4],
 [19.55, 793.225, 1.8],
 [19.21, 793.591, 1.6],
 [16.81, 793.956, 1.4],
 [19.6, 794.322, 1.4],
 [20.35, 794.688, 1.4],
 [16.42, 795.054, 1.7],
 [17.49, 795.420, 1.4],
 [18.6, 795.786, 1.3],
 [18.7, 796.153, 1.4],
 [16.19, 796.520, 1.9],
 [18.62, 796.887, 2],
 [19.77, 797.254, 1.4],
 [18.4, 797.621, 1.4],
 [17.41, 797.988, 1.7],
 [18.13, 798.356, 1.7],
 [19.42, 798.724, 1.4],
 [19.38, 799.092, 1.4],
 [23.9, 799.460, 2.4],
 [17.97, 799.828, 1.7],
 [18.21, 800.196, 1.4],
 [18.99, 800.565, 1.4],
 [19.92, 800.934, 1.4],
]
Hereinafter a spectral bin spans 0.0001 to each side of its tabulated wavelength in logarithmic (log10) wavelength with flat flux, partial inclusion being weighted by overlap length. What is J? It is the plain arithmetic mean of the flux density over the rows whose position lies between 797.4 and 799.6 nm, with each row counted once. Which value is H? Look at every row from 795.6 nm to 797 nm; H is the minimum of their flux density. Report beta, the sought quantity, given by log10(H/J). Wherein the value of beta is -0.08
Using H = 16.19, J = 19.4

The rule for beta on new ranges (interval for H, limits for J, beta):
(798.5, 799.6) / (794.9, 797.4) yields 0.03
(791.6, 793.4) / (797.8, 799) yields -0.01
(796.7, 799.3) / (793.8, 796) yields -0.02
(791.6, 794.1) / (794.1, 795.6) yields -0.04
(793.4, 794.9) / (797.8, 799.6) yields -0.07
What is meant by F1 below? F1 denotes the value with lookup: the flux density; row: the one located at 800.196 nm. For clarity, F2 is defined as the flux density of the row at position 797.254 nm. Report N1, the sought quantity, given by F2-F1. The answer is 2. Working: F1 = 18.21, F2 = 19.77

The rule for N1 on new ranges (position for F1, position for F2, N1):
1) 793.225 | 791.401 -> -1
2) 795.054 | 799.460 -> 7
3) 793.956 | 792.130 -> 1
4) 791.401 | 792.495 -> 0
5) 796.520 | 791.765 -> 4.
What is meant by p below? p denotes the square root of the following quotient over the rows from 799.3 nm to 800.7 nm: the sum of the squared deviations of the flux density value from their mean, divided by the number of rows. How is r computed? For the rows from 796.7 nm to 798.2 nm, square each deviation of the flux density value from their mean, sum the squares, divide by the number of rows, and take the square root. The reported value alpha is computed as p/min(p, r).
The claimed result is 2.9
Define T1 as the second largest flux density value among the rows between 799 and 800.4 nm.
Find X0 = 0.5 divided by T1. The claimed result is 0.0258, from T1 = 19.38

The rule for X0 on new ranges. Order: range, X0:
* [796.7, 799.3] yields 0.0257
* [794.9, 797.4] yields 0.0267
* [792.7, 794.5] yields 0.0256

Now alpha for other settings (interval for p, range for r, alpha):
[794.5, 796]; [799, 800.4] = 1.0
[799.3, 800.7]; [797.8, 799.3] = 2.8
